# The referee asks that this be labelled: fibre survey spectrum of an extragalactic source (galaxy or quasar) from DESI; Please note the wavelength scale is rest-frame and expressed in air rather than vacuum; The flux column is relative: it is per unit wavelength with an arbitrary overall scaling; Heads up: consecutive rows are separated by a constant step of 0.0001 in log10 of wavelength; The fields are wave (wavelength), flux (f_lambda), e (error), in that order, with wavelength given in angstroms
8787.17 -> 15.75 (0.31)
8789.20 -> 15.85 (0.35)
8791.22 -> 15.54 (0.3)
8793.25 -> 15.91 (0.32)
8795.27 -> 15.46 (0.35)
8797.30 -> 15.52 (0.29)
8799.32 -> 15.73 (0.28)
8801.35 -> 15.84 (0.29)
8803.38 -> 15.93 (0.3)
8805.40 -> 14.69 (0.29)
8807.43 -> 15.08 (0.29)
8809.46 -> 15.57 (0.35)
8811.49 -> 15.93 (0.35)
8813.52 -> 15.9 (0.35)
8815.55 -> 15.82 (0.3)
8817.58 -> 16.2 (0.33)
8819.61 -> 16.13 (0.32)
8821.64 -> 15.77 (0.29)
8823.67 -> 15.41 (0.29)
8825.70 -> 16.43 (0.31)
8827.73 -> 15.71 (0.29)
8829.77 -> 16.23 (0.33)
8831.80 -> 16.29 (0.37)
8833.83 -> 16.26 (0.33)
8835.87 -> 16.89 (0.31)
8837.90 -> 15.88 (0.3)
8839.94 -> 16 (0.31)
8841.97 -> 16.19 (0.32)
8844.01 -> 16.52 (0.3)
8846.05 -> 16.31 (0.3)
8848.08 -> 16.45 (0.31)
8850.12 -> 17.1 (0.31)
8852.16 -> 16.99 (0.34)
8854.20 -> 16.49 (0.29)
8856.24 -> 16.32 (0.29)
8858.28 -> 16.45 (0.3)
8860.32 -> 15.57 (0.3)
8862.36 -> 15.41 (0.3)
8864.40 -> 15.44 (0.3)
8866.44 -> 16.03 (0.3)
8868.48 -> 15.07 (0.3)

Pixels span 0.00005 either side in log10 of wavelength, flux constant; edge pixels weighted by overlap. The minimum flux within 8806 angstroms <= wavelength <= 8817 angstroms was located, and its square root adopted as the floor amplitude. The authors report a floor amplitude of 3.883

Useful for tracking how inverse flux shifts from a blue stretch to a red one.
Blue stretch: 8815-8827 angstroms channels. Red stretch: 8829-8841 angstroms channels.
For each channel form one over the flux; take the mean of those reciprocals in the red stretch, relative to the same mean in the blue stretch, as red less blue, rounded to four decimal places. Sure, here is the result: -0.0012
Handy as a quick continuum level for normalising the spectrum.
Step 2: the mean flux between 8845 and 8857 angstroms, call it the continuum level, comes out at 16.6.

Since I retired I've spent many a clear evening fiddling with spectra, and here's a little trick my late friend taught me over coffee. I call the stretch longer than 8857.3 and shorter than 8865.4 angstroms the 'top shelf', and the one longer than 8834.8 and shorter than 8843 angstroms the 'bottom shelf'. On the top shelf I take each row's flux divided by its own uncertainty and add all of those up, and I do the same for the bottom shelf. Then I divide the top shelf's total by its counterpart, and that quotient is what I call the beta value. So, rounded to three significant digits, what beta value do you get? 1.00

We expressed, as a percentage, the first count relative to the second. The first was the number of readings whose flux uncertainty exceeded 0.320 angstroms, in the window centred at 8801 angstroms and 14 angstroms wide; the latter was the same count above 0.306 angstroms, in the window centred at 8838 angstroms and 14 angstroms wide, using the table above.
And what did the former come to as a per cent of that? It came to 20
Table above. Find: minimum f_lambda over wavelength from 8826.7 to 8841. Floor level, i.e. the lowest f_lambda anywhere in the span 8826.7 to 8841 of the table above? 15.71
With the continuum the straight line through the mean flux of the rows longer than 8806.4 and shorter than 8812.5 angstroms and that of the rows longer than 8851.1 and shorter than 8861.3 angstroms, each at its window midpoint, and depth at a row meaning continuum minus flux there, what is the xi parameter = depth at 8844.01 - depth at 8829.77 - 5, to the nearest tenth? -5.0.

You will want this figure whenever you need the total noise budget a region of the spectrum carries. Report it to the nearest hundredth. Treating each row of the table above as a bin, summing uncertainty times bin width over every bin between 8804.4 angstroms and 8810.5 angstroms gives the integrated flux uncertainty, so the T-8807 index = 1.89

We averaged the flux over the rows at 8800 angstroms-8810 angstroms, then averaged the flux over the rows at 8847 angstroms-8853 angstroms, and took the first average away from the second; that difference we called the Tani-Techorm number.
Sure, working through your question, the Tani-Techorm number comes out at 1.4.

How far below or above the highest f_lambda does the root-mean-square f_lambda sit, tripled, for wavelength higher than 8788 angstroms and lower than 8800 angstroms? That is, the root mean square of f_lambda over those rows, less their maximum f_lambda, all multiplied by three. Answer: -0.72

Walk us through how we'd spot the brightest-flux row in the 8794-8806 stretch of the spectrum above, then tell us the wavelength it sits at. 8803.38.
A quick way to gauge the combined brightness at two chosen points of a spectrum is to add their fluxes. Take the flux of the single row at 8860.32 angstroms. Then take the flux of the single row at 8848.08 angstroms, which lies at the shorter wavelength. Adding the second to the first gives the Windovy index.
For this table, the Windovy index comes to 32.0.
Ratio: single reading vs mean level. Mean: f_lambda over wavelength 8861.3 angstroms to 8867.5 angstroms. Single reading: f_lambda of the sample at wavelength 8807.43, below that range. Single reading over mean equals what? 0.965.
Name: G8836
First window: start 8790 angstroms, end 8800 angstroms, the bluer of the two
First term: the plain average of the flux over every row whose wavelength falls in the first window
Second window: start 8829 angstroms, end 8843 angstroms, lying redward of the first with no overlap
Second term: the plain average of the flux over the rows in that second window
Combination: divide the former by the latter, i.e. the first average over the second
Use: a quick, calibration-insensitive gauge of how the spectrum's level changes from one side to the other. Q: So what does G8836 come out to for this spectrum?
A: 0.962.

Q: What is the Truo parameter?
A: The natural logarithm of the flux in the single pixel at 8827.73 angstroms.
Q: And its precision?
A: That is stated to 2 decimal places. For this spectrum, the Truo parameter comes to 2.75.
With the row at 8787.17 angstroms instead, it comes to 2.76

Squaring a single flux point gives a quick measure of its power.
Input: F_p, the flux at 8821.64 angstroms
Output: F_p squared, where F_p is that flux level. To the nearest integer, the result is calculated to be 249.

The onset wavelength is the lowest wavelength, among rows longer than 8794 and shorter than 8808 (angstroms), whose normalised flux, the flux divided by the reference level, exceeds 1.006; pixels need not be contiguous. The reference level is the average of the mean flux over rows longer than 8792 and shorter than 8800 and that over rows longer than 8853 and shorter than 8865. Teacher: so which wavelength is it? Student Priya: 8803.38 angstroms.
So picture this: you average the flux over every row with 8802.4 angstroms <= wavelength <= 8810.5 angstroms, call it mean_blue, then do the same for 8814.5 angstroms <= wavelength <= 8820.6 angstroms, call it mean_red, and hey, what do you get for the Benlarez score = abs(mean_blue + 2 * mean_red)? 47.42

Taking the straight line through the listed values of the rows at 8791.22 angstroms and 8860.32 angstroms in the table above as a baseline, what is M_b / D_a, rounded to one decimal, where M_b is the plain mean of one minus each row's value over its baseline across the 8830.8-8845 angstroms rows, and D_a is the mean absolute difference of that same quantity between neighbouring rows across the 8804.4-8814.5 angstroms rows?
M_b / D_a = -2.3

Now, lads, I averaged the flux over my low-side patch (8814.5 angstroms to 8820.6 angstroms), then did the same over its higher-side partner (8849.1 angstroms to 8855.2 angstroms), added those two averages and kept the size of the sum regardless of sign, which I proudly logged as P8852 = 32.9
